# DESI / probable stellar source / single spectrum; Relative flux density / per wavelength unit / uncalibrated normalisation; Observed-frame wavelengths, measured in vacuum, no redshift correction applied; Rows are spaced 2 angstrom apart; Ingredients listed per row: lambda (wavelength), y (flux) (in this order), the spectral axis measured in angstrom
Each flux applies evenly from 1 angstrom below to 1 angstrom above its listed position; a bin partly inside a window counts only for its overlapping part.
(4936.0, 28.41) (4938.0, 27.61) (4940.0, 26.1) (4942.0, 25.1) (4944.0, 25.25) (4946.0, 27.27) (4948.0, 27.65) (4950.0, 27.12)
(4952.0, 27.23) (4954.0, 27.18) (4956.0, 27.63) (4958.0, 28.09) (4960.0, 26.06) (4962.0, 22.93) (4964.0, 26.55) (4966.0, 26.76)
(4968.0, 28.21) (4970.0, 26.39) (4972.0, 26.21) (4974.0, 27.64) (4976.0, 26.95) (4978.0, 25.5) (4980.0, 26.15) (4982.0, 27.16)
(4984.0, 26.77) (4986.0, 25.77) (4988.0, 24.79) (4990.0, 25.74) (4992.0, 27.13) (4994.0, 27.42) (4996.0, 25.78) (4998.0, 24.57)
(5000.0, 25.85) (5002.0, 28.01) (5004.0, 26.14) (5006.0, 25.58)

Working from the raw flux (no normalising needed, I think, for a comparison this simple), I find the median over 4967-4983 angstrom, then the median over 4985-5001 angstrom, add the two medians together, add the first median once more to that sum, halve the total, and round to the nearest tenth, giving 39.6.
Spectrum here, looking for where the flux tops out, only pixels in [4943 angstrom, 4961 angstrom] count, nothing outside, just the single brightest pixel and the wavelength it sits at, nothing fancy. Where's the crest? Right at 4958.0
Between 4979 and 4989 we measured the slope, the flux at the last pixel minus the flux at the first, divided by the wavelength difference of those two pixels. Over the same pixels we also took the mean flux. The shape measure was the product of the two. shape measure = -4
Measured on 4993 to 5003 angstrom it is 2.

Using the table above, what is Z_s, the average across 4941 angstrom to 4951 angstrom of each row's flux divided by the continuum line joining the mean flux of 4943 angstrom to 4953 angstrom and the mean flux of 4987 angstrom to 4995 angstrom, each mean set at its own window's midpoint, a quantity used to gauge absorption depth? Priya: 0.98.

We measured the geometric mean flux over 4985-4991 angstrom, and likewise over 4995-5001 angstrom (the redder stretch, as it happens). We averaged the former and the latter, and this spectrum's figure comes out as 25.4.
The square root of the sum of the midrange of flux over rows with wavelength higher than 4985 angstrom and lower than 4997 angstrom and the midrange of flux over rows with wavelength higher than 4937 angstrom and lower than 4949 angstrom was 7.24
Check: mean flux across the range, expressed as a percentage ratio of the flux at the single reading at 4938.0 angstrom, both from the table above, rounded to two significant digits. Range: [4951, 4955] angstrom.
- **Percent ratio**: 99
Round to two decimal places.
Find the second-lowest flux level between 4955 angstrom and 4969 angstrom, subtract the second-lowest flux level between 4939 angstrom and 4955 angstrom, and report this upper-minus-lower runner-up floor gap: 0.81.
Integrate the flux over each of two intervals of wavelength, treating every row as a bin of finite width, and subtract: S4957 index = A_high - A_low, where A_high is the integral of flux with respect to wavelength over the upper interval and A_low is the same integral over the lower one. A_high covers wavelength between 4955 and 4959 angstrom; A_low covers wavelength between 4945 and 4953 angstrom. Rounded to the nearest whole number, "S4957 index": -107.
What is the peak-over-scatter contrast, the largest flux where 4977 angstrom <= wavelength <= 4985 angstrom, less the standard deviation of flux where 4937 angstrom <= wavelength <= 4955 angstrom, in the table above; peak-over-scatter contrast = 26.2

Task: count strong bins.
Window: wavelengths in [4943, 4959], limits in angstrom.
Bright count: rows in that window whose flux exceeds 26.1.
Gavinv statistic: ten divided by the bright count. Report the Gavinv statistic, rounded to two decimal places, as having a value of 1.43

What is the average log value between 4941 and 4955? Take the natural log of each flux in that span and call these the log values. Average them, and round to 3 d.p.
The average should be 3.283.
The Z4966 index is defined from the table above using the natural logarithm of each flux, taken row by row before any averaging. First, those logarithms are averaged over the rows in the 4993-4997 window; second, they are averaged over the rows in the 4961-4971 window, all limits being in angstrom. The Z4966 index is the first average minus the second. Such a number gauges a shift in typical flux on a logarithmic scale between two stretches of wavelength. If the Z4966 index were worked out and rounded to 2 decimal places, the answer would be 0.02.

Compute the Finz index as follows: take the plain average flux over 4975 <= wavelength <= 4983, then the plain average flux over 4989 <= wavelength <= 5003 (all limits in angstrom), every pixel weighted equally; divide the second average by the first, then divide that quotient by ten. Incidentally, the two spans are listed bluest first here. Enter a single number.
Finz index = 0.100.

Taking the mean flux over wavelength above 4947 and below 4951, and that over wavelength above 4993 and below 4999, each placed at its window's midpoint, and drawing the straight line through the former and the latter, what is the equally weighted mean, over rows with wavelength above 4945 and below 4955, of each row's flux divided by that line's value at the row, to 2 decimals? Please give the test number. 1.00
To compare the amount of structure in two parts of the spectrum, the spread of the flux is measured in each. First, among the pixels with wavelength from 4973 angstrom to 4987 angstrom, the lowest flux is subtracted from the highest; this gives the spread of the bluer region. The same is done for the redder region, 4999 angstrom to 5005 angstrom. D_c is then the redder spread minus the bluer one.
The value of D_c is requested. 0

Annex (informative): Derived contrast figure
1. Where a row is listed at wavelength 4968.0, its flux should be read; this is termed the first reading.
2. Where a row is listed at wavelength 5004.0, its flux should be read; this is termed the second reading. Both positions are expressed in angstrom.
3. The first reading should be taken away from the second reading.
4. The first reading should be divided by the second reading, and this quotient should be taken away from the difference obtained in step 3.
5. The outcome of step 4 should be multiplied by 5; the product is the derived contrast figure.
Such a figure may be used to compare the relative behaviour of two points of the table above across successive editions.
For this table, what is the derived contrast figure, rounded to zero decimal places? -16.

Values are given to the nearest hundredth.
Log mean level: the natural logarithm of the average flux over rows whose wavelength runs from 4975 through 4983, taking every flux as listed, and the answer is 3.27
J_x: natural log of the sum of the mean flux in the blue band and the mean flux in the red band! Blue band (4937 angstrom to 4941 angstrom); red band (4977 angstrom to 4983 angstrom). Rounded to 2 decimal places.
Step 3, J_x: 3.97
